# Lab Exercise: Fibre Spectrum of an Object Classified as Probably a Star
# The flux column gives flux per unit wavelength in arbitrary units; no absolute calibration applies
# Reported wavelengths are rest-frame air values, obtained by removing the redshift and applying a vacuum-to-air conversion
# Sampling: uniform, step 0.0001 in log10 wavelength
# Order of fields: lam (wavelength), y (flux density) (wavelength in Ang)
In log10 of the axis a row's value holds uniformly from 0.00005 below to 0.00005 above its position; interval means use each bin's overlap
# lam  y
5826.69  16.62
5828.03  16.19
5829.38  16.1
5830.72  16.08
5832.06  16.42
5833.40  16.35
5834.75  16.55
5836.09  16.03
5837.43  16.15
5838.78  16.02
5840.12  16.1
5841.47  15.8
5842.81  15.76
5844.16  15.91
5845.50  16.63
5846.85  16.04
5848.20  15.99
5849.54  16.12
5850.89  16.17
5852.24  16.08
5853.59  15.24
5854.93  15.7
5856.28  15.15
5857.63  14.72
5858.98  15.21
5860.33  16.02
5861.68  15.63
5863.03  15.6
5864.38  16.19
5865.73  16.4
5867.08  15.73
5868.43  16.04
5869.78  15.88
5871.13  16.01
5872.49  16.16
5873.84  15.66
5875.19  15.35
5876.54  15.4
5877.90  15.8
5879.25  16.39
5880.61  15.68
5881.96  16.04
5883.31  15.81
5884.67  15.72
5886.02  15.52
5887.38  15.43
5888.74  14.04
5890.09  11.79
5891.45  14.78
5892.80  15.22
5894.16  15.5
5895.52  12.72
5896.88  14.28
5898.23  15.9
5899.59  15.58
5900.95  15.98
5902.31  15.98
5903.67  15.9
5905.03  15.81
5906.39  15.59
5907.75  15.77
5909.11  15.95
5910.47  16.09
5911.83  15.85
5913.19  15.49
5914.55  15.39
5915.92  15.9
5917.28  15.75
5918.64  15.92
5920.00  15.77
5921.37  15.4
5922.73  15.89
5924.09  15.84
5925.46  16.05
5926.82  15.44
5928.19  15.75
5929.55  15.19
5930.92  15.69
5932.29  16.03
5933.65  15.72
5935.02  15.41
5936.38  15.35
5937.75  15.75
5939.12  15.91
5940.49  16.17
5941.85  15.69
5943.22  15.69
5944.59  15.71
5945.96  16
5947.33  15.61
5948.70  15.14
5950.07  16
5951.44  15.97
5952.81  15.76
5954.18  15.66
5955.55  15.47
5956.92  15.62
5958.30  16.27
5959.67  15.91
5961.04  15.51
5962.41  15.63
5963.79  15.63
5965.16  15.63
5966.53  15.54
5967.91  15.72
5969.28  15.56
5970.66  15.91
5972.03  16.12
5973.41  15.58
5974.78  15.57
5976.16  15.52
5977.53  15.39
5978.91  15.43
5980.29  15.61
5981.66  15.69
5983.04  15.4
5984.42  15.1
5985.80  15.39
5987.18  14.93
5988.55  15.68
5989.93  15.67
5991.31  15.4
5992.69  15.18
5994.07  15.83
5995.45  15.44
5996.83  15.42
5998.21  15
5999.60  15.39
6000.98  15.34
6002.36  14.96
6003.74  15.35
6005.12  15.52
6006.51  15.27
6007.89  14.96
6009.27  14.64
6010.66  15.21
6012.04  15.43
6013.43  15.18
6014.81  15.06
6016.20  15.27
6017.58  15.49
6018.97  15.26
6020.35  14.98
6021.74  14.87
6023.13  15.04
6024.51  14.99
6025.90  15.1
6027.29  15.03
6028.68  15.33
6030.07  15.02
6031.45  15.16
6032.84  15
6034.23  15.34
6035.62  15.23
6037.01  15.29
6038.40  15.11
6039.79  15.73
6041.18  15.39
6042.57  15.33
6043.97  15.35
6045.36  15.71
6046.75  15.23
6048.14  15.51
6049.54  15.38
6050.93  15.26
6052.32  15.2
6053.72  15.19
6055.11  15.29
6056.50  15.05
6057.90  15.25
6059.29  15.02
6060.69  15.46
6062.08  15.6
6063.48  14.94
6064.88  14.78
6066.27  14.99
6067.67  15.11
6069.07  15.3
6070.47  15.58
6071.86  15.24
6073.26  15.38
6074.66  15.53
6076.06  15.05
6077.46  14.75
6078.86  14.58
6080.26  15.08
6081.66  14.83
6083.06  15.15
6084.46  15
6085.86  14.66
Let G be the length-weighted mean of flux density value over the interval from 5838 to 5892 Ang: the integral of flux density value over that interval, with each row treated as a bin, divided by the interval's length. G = 15.6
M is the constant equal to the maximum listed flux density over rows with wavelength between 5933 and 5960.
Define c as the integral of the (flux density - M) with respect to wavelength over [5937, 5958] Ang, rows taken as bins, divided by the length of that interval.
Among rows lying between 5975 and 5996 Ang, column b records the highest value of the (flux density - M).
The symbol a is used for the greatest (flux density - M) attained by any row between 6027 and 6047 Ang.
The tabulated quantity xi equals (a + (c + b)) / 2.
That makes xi -0.75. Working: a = -0.5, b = -0.4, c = -0.5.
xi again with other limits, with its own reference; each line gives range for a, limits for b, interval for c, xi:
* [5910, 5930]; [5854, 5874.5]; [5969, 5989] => -0.40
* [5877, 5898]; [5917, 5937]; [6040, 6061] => -0.53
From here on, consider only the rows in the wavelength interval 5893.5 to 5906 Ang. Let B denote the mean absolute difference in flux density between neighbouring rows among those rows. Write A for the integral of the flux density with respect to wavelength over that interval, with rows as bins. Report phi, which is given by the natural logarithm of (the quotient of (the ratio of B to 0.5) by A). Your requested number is -4.7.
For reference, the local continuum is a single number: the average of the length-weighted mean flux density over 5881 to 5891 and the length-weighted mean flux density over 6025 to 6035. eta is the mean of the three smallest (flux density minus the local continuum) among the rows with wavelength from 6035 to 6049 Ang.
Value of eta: 0.2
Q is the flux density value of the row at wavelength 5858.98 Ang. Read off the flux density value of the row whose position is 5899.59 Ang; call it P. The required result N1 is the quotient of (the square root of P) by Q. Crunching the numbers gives 0.260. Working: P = 15.58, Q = 15.21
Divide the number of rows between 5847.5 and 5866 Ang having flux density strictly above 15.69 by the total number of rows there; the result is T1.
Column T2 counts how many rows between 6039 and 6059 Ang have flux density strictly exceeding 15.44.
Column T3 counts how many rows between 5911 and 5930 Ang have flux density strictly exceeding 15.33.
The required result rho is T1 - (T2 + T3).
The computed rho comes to -15.4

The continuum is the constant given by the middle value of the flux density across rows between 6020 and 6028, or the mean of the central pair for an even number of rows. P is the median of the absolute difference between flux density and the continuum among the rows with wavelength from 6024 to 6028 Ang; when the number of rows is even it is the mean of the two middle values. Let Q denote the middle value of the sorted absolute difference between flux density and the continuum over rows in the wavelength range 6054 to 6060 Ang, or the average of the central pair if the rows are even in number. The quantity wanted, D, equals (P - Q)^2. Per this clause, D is 0.0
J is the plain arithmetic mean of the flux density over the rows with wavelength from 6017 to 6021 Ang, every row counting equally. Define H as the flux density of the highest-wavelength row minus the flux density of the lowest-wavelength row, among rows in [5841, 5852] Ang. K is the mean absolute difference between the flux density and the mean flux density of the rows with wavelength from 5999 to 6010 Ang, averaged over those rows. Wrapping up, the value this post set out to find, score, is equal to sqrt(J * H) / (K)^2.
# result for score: 40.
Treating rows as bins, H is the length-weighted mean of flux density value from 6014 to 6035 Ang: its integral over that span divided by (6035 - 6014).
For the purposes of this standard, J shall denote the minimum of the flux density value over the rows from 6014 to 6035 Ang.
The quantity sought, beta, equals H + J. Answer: 30.0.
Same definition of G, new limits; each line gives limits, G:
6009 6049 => 15.2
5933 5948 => 15.7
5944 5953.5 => 15.7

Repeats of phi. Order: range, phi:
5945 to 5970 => -6.6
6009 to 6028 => -6.6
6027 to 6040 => -6.0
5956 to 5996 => -7.1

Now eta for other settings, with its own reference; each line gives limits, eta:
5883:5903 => -2.2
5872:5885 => 0.4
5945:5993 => 0.0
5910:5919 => 0.5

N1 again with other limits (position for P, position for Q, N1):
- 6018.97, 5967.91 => 0.248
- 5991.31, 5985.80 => 0.255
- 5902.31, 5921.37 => 0.260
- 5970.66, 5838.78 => 0.249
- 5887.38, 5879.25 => 0.240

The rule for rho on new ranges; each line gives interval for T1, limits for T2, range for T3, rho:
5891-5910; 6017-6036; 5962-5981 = -14.5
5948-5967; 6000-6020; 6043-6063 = -7.6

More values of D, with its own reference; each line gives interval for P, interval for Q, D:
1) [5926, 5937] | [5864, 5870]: 0.2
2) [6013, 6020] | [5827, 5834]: 0.9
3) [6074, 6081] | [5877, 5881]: 0.3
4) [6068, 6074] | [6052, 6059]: 0.0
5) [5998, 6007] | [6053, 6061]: 0.0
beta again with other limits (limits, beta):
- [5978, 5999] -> 30.3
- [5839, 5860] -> 30.5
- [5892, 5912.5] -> 28.2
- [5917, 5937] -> 30.9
